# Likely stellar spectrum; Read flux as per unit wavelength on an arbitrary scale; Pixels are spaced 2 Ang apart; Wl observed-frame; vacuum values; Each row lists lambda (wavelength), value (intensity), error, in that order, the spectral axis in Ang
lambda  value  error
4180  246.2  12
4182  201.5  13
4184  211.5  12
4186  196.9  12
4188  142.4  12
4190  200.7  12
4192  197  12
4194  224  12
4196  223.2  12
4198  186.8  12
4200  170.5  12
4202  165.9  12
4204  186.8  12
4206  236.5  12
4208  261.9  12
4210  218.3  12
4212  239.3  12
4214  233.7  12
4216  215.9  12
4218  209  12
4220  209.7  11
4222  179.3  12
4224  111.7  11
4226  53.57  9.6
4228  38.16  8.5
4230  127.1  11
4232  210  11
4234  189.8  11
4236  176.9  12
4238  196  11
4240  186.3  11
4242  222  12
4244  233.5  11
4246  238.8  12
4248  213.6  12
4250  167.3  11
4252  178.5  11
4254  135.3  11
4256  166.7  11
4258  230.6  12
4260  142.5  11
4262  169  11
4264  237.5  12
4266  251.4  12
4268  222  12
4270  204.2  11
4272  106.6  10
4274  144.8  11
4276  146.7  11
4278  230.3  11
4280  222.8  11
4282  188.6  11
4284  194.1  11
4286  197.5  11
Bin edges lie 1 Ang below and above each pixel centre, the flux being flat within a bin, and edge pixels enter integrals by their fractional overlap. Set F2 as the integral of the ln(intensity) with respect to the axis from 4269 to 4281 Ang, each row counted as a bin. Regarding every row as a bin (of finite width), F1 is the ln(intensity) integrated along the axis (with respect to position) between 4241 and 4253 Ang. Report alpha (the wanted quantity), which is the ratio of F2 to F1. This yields 0.96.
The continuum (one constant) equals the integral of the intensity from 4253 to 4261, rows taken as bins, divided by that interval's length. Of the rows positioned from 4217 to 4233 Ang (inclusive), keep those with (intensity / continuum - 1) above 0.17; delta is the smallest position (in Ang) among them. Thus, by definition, 4218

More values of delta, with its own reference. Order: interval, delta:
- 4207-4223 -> 4208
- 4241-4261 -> 4242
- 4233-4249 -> 4242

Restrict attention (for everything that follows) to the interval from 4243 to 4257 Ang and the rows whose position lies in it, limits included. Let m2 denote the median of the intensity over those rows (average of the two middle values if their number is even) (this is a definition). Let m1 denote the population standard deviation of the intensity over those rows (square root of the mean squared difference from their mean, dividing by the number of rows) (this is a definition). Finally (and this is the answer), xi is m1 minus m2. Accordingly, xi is -143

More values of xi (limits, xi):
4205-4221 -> -209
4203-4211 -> -200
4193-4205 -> -164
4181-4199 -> -178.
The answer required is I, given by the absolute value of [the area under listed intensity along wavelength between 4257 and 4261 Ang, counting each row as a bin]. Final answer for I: 746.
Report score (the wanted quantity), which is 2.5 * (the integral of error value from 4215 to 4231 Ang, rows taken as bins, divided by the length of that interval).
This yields 27.2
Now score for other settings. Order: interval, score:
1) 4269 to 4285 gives 27.2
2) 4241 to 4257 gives 28.4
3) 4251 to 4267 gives 28.4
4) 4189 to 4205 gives 30.0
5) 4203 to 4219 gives 30.0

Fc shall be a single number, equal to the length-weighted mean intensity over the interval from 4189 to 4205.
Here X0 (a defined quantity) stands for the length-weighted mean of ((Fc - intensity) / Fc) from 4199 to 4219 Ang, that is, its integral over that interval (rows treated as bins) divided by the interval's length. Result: -0.100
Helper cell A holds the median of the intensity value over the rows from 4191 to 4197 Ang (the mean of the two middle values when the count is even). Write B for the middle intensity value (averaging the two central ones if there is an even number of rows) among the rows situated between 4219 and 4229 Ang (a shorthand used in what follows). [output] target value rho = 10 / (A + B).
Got 0.030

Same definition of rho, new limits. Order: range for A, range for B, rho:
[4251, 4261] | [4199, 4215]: 0.025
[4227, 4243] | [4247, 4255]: 0.028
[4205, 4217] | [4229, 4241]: 0.024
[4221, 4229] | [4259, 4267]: 0.035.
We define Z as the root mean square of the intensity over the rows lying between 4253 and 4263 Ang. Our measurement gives 172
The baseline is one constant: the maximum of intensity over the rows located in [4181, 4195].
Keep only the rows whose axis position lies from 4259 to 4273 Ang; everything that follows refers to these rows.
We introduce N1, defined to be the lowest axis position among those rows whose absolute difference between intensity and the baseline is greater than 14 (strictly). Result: 4260 Ang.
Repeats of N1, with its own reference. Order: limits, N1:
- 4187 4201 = 4188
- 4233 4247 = 4234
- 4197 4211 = 4198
